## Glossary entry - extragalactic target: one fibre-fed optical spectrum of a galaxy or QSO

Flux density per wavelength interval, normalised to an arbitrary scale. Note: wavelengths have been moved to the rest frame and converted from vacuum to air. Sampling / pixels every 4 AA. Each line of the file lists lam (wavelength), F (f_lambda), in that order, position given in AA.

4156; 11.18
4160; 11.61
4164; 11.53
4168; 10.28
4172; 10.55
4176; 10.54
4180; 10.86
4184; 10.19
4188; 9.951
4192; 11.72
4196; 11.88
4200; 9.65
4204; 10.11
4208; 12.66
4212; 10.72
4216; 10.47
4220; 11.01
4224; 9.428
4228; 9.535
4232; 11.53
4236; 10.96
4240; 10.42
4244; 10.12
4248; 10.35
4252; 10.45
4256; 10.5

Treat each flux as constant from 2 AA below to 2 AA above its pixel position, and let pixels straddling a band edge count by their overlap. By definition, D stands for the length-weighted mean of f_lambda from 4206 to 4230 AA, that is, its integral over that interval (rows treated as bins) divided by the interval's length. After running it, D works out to 10.6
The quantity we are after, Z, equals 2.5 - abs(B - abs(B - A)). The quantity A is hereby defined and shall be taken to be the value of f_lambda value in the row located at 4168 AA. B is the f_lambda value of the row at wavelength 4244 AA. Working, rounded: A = 10.28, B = 10.12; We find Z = -7.5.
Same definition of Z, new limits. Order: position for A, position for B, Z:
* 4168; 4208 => -7.8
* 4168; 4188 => -7.1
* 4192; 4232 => -8.8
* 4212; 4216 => -7.7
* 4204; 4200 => -6.7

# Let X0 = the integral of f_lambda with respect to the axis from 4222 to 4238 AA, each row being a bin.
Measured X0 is 166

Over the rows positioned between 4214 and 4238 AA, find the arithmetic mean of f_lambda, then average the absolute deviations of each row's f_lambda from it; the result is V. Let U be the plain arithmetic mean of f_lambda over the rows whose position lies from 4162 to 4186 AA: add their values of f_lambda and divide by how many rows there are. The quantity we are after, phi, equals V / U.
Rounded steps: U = 10.7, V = 0.68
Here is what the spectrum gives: 0.064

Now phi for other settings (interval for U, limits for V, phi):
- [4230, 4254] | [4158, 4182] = 0.042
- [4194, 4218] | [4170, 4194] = 0.040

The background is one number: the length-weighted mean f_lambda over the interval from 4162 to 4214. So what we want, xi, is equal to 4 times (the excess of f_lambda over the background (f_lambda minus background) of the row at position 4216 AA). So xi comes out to -1.4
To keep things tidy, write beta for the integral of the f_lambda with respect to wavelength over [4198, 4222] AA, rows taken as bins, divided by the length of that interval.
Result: 10.8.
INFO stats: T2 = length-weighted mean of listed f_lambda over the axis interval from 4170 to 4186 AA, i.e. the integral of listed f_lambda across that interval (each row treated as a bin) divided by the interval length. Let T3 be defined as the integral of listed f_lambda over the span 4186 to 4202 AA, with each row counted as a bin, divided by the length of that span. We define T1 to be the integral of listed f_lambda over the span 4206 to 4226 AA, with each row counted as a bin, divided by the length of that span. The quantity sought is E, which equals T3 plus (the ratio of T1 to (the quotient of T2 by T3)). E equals 21.9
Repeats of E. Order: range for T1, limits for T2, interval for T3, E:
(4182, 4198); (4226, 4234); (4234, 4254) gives 21.3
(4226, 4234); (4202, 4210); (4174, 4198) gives 20.9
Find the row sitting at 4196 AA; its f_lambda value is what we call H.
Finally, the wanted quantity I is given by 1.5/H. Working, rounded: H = 11.88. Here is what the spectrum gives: 0.126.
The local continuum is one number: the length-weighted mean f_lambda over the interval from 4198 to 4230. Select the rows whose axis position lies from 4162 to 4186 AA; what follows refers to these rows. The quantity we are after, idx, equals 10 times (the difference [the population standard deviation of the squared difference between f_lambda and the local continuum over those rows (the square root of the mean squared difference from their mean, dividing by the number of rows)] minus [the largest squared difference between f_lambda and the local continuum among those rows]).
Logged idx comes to -7.5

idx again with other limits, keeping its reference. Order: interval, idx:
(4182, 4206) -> -12.8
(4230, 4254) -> -7.5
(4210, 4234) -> -7.1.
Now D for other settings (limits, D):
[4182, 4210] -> 10.9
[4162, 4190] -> 10.6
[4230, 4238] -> 11.2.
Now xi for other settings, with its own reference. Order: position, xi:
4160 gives 3.2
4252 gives -1.5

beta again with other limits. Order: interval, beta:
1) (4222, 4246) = 10.3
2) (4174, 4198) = 10.9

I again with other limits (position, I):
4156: 0.134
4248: 0.145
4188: 0.151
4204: 0.148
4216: 0.143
